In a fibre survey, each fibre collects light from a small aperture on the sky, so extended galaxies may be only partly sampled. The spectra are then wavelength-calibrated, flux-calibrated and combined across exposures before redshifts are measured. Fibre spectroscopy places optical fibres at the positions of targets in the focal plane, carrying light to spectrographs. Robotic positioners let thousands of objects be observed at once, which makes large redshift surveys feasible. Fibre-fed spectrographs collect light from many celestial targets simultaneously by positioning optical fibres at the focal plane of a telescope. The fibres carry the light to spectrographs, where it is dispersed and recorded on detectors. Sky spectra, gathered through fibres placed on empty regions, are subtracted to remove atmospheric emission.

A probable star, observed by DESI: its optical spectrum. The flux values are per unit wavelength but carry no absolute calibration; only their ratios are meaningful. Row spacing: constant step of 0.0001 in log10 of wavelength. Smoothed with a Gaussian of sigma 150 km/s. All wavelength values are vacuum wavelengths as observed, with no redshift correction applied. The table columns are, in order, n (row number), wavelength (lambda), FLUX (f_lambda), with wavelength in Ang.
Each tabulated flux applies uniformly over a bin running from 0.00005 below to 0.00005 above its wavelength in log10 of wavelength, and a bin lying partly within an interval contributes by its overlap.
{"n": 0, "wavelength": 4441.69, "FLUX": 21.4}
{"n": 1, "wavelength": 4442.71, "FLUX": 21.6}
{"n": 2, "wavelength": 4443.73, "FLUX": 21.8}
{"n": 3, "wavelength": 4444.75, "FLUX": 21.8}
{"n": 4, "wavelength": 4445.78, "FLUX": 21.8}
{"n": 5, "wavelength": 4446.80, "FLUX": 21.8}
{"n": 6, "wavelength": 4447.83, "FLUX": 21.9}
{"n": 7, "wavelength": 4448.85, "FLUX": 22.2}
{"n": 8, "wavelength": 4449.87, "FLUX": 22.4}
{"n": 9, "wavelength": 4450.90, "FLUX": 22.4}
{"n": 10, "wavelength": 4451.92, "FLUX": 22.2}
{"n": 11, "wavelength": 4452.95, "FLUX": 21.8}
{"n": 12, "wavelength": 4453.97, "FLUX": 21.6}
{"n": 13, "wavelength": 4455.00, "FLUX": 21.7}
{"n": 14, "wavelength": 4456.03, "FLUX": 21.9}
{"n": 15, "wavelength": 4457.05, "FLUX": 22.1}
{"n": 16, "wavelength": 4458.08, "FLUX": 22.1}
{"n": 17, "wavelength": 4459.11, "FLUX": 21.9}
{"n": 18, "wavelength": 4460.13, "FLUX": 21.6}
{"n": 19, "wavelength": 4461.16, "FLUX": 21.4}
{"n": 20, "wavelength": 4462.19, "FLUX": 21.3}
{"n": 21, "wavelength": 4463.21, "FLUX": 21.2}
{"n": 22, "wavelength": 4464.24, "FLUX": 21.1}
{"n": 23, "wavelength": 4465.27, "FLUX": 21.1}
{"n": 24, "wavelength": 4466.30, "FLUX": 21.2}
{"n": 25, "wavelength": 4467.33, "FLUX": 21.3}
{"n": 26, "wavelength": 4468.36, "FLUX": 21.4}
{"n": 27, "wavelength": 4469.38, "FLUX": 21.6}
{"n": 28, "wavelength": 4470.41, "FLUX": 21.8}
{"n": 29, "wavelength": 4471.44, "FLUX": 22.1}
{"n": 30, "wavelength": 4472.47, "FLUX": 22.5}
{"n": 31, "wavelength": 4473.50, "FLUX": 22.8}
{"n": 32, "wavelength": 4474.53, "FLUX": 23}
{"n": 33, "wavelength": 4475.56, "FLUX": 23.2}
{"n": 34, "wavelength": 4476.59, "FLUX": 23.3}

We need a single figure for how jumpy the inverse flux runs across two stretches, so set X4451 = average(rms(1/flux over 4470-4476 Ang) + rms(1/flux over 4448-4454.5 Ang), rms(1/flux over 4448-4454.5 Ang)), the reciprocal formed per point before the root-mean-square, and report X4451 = 0.0674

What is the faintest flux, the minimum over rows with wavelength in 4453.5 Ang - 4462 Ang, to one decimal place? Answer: 21.4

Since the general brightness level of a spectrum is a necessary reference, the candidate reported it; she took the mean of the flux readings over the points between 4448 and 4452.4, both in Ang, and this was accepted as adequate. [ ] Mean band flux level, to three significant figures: 22.3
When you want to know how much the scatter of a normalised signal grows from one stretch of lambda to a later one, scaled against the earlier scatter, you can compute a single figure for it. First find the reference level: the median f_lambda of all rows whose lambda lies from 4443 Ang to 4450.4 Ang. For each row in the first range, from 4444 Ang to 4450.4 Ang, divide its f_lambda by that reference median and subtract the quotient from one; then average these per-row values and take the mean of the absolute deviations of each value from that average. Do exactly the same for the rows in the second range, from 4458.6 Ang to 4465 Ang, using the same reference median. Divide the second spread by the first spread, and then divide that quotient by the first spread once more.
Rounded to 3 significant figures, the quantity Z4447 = 109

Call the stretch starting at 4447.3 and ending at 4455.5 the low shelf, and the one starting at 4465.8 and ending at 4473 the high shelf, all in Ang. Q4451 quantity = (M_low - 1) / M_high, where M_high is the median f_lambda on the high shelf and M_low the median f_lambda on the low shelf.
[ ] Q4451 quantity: 0.97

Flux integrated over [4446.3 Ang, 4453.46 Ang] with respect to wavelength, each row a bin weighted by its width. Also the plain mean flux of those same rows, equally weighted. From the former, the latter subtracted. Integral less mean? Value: 136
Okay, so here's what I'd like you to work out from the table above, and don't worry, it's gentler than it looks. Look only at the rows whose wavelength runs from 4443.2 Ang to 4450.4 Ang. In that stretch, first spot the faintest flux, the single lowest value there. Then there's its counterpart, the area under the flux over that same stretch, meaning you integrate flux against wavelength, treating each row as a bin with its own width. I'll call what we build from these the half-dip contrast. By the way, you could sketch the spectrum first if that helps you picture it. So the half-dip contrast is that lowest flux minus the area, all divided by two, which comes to -68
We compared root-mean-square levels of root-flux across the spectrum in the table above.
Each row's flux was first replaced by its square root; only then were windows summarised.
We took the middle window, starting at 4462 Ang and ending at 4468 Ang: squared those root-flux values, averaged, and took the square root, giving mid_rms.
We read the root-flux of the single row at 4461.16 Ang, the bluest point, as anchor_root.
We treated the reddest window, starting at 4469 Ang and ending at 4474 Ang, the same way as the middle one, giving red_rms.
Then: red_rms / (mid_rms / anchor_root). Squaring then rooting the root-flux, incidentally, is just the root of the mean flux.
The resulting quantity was 4.730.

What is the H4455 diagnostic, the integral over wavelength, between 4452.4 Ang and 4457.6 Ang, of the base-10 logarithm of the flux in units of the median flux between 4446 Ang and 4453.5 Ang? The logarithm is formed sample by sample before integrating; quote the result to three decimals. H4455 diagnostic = -0.039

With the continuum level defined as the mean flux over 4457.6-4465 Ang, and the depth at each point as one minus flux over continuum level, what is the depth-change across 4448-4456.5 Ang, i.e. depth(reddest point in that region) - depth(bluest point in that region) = 0.01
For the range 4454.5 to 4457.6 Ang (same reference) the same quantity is -0.02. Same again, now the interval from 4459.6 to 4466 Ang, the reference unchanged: 0.02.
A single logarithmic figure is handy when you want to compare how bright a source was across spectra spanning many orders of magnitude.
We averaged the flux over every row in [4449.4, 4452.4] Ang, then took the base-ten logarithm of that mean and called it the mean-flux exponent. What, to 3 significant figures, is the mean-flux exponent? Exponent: 1.35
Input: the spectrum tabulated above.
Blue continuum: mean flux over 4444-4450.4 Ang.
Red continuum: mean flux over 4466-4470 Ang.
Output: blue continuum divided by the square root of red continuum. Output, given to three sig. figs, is 4.75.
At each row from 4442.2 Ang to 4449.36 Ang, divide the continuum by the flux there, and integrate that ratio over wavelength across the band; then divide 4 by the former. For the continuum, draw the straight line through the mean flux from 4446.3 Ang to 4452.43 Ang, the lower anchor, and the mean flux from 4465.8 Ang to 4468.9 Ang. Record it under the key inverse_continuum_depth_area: 0.55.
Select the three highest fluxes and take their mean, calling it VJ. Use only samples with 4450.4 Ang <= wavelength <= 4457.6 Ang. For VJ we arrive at 22.2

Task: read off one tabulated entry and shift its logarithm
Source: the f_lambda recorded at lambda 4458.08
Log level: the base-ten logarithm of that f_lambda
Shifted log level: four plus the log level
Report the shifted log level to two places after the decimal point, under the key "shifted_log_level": 5.34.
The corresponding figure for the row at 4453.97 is 5.33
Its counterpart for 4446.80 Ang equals 5.34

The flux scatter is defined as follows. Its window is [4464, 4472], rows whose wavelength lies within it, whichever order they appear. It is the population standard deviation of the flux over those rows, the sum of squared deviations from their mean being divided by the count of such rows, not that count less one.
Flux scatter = 0.34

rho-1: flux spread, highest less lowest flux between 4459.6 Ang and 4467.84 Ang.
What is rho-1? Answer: 0.5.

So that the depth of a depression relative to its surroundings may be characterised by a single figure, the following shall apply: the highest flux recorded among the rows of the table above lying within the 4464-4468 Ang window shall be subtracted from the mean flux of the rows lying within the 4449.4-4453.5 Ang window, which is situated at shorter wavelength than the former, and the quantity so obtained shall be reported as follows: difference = 0.9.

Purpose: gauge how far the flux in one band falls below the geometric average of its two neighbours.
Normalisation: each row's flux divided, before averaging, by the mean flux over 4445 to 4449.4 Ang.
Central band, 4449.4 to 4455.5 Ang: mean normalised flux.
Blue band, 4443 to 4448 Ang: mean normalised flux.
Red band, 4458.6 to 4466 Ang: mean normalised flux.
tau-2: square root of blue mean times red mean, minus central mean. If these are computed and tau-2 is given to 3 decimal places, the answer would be -0.019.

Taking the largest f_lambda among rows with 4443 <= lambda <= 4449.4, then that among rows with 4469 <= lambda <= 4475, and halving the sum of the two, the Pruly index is 22.6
